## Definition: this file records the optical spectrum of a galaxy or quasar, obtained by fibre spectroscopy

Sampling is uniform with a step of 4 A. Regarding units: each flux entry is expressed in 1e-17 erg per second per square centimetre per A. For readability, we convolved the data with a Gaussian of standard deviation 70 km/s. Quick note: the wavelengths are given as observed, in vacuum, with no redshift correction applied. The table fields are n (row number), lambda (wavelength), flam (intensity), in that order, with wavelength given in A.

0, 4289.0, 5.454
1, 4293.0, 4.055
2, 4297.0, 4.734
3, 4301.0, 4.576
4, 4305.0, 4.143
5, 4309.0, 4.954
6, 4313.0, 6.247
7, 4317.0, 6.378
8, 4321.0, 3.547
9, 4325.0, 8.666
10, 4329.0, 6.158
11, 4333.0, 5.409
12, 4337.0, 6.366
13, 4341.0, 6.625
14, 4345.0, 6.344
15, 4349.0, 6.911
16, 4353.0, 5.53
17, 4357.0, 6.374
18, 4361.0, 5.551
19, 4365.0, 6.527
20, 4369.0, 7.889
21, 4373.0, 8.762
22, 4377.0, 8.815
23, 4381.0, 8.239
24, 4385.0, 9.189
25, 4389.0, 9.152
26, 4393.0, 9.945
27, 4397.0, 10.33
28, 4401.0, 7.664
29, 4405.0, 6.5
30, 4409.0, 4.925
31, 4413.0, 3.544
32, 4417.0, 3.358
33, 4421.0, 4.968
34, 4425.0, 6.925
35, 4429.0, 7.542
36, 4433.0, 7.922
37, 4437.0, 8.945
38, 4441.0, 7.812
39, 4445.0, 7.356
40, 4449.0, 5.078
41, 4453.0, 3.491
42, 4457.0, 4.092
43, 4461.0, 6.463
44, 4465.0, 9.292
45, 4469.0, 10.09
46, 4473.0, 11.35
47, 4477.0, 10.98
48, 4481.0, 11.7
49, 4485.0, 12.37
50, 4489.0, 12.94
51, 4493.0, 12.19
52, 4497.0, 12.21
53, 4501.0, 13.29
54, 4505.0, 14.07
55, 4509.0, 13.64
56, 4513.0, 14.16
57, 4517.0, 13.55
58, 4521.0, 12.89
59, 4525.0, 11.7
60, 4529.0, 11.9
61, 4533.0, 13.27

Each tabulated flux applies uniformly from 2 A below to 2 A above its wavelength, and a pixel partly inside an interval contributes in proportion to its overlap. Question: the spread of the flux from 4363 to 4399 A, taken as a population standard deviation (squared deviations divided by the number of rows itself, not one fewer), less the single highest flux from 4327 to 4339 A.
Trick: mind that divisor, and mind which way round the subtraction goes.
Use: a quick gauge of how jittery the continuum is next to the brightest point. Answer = -5.30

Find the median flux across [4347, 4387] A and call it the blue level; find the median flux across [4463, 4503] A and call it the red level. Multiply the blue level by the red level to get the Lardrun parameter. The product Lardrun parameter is 88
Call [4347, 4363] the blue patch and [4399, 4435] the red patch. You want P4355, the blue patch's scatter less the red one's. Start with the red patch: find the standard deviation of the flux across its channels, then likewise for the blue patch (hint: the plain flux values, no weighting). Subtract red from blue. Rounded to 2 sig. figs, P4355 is -1.1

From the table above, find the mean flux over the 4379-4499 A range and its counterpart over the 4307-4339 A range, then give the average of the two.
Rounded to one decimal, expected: 7.1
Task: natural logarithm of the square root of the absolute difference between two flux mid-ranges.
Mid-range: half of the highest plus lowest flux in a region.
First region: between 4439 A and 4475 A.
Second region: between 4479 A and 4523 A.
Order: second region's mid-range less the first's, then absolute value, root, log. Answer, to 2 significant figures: 0.85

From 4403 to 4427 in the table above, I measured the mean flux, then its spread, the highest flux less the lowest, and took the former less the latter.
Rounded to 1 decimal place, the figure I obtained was 1.5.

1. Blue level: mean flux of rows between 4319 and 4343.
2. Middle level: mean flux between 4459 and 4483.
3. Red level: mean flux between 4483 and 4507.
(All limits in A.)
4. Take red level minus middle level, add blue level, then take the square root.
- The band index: 3.00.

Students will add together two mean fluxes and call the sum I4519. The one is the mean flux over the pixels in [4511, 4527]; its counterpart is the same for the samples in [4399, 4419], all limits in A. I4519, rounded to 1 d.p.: 18.3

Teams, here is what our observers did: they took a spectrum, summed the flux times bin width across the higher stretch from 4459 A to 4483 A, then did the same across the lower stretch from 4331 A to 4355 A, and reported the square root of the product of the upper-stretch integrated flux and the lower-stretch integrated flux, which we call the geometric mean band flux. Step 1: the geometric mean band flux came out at 189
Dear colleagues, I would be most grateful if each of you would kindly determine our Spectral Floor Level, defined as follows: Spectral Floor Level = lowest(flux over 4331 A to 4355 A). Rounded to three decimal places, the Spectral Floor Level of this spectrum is 5.409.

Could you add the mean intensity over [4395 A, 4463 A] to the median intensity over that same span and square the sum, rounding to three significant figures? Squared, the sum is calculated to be 164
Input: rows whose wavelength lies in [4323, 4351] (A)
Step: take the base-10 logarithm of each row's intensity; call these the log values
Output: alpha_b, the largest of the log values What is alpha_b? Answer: 0.938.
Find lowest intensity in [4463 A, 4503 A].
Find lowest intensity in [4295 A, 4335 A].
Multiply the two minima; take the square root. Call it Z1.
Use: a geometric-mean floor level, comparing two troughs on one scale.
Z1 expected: 5.7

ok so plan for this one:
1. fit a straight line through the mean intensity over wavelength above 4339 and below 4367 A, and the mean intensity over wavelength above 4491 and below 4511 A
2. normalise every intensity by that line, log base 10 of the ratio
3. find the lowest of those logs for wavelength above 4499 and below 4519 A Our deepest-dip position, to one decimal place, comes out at 4517.0 A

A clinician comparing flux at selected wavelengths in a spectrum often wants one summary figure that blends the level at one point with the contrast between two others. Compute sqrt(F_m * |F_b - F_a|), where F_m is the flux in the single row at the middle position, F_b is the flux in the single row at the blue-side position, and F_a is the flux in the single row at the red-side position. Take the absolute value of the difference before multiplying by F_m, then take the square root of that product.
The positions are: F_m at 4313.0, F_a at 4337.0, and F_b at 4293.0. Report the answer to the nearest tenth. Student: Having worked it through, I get 3.8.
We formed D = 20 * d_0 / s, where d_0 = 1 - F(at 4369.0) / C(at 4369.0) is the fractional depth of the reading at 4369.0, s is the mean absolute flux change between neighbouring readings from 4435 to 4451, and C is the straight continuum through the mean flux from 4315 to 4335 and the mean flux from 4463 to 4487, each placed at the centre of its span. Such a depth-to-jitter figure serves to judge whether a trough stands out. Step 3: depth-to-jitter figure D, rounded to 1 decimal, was -0.9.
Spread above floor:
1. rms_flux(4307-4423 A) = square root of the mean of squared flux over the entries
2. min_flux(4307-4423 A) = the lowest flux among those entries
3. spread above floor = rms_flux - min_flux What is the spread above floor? 3.6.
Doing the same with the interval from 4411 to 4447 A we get 3.4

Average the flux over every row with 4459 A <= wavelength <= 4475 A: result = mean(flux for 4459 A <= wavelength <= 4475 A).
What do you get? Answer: 9.3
